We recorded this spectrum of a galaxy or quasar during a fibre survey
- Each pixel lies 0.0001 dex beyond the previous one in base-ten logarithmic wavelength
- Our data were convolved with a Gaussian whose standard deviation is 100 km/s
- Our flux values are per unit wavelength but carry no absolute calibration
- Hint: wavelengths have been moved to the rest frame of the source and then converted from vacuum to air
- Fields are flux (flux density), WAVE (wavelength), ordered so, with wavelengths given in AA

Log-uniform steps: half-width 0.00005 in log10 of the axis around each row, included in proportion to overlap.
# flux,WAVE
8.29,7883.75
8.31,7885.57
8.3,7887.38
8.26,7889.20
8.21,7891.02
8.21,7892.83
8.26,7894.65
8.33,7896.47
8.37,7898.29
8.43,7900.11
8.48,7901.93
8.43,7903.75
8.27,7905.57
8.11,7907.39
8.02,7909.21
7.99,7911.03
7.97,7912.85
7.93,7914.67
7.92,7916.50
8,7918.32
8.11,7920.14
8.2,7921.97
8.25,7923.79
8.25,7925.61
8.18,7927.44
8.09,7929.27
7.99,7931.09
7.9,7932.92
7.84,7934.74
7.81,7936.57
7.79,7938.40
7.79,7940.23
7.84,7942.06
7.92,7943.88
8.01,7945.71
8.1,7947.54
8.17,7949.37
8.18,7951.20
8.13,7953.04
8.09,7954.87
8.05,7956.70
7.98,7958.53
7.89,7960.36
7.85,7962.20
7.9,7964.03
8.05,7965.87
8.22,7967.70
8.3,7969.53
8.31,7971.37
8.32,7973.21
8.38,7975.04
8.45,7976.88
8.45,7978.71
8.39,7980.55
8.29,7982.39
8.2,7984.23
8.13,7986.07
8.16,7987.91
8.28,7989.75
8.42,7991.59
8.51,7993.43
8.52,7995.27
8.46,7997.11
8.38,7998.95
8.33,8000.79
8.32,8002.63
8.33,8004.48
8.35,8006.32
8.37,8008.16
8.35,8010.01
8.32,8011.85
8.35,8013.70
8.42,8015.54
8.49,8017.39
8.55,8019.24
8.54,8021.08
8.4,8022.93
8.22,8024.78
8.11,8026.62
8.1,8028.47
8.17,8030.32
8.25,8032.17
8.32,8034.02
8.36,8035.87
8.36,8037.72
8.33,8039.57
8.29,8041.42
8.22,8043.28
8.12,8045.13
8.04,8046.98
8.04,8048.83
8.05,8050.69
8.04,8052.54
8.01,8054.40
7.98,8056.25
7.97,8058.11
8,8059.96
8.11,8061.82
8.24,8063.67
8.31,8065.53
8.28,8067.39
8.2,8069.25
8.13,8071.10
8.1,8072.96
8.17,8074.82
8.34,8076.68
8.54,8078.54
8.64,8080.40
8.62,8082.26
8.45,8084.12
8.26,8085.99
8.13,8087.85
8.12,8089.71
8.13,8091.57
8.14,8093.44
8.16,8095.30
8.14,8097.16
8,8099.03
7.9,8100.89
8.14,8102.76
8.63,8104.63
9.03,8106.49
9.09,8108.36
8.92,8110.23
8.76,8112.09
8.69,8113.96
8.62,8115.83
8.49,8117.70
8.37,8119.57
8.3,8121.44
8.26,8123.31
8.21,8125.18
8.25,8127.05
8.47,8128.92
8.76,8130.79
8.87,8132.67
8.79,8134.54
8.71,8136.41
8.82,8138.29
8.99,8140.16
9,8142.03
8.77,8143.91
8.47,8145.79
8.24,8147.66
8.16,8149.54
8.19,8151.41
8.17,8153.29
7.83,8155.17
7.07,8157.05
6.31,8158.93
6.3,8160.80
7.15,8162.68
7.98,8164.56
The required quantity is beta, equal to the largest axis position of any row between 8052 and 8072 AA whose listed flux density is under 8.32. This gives 8071.10 AA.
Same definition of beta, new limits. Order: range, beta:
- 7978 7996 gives 7989.75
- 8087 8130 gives 8127.05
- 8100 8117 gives 8102.76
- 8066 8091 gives 8089.71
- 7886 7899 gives 7894.65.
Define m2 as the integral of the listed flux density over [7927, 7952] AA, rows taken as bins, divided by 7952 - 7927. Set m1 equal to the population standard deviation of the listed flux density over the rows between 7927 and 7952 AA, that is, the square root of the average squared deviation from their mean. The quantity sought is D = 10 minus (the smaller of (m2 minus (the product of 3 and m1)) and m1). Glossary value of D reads 9.86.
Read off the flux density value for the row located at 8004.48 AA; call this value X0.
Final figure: 8.33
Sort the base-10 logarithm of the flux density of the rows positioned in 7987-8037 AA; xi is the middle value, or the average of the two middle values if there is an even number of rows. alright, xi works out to 0.922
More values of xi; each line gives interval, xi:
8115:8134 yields 0.925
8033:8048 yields 0.919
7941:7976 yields 0.908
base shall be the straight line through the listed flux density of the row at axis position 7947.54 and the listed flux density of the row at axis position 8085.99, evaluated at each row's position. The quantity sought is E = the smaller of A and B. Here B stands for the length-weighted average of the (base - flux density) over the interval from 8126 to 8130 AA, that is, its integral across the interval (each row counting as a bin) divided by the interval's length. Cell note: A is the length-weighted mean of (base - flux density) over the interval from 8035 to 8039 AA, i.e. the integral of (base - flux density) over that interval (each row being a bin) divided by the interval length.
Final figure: -0.2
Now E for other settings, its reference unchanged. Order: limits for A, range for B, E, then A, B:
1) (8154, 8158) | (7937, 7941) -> 0.3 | 0.85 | 0.3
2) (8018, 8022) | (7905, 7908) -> -0.4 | -0.36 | -0.1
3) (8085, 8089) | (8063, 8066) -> 0.0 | 0.07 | 0.0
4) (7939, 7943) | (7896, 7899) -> -0.3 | 0.28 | -0.3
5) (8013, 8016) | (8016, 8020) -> -0.3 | -0.21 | -0.3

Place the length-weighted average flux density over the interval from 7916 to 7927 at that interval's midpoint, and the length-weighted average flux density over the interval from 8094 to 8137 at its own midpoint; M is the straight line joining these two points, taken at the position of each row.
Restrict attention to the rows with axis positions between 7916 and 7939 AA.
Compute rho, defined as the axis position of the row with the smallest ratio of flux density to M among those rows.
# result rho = 7938.40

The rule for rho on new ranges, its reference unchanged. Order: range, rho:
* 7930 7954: 7940.23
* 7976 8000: 7986.07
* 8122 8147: 8125.18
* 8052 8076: 8058.11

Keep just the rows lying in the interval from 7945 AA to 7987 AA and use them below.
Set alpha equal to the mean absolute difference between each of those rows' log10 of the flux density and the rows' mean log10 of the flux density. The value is 0.0077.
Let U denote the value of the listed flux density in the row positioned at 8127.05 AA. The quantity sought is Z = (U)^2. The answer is 68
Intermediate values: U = 8.25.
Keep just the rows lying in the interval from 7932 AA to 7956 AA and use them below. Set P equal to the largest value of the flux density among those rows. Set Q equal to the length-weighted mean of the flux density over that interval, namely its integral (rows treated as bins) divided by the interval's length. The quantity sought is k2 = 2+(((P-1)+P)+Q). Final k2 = 25.3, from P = 8.18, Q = 7.97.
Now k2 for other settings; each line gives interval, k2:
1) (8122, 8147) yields 27.6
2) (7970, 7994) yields 26.3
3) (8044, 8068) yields 25.7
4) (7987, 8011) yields 26.4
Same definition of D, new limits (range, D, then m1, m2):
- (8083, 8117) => 9.64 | 0.36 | 8.41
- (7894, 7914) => 9.82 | 0.18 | 8.24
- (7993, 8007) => 9.92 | 0.08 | 8.40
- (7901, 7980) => 9.81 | 0.19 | 8.09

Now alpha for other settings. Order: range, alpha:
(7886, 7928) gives 0.0070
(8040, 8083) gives 0.0080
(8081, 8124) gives 0.0144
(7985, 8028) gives 0.0049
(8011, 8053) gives 0.0071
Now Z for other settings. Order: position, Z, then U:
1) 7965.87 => 65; 8.05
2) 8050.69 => 65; 8.05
